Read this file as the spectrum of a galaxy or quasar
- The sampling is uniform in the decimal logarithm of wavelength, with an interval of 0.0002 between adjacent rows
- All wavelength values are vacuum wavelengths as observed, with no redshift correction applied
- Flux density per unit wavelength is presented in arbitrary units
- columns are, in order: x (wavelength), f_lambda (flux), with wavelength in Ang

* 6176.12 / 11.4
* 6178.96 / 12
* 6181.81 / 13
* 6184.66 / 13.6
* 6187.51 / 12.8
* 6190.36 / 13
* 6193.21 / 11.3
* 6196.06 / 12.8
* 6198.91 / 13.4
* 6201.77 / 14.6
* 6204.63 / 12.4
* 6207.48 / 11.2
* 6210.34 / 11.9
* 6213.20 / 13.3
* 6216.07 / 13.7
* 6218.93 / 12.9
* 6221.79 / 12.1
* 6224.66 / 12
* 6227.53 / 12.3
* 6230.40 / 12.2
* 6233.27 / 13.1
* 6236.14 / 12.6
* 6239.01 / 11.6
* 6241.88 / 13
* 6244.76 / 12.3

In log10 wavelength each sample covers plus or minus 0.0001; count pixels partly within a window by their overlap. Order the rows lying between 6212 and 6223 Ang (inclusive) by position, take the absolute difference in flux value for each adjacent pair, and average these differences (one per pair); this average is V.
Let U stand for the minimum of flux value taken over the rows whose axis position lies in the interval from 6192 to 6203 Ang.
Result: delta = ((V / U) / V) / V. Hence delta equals 0.13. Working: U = 11.3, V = 0.67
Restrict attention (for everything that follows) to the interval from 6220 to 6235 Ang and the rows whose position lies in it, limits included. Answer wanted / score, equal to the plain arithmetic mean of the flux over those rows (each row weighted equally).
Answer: 12.3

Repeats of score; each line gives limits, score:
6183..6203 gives 13.1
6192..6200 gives 12.5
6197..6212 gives 12.7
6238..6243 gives 12.3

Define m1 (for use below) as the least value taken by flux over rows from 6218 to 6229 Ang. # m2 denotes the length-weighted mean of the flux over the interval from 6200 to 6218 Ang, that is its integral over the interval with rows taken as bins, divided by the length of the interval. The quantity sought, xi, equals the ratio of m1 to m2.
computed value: 0.93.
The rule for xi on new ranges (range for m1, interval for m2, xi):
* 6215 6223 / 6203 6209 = 1.02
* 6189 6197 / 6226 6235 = 0.90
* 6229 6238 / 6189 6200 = 0.97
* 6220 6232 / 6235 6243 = 0.97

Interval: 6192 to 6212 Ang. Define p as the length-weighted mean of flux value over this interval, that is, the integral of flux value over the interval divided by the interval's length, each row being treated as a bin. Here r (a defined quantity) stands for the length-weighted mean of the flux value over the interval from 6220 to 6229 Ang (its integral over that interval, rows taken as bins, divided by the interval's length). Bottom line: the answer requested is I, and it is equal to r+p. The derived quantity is 24.7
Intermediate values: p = 12.5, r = 12.16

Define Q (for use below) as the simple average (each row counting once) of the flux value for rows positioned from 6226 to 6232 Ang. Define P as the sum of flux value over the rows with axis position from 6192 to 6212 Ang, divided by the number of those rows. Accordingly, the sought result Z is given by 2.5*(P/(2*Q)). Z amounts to 1.28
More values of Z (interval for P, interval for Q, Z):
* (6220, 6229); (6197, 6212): 1.19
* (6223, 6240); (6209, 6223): 1.20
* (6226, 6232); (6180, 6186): 1.15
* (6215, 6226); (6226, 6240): 1.28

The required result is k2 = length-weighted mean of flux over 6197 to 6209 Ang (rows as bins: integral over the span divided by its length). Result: 12.9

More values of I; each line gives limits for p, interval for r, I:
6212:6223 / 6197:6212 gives 25.7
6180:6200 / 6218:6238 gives 25.2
